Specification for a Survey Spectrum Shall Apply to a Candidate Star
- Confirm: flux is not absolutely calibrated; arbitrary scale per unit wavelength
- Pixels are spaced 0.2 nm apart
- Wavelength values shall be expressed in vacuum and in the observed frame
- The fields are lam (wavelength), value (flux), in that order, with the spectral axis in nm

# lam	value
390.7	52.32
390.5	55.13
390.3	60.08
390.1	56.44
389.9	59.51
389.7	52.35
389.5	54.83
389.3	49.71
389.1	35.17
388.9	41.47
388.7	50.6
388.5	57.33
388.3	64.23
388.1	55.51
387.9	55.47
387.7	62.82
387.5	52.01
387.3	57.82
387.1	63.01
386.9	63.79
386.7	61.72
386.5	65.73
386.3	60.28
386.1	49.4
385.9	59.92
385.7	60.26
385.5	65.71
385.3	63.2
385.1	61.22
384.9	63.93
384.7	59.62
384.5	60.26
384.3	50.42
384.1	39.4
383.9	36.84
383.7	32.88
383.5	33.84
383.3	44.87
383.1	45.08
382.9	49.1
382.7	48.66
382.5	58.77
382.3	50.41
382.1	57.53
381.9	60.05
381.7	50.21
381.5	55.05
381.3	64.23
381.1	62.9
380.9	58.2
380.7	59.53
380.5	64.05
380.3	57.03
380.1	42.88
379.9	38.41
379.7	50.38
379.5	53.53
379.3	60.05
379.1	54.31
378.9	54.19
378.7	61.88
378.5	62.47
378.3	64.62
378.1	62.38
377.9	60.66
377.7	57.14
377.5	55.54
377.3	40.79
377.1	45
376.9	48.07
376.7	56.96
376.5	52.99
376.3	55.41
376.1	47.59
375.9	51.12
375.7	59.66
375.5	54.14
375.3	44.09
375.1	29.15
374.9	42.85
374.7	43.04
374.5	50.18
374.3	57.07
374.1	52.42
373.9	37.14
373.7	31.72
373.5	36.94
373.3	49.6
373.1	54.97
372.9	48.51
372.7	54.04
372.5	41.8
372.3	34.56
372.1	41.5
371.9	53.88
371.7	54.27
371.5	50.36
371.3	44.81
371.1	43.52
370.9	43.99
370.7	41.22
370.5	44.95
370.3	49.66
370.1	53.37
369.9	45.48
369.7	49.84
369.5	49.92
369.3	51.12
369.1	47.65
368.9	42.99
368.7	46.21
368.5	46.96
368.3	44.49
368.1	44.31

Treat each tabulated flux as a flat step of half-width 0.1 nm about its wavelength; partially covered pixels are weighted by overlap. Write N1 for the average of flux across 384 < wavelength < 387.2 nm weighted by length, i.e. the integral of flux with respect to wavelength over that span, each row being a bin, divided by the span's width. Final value 59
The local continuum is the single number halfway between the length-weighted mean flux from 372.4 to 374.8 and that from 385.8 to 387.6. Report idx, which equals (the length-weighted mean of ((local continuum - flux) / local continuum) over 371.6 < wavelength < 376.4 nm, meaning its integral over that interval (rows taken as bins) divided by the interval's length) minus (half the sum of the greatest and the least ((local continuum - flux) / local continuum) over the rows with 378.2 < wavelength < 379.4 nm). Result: 0.24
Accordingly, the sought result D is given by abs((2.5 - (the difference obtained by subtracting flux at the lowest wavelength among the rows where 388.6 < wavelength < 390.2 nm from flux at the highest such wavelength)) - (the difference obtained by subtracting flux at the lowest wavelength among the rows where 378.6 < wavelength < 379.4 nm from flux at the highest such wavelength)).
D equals 2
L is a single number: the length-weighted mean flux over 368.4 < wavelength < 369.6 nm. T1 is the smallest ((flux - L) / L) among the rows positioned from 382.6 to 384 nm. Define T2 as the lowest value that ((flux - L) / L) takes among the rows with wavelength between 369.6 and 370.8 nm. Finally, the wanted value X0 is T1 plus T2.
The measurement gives -0.4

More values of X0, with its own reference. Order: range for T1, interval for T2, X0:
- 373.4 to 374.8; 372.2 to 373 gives -0.6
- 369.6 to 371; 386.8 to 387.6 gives 0.0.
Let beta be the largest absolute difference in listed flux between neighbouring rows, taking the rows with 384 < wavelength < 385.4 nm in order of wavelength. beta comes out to 11.0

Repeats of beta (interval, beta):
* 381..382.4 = 9.8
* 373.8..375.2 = 15.3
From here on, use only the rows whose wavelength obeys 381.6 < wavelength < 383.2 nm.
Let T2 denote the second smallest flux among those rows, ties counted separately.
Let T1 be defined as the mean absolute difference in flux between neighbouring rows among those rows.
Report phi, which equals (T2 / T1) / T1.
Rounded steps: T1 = 6.1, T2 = 48.66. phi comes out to 1.3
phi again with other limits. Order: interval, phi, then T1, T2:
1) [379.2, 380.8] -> 0.8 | 7.4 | 42.88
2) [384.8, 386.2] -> 3.9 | 3.9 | 59.92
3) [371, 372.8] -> 1.1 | 6.2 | 41.5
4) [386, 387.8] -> 1.6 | 5.6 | 52.01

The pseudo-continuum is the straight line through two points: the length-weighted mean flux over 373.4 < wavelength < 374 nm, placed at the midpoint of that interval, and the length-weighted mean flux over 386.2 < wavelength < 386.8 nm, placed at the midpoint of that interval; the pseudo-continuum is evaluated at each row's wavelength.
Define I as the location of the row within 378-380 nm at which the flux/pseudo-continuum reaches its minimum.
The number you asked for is 379.9 nm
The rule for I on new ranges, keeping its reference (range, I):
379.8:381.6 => 379.9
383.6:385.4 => 383.7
